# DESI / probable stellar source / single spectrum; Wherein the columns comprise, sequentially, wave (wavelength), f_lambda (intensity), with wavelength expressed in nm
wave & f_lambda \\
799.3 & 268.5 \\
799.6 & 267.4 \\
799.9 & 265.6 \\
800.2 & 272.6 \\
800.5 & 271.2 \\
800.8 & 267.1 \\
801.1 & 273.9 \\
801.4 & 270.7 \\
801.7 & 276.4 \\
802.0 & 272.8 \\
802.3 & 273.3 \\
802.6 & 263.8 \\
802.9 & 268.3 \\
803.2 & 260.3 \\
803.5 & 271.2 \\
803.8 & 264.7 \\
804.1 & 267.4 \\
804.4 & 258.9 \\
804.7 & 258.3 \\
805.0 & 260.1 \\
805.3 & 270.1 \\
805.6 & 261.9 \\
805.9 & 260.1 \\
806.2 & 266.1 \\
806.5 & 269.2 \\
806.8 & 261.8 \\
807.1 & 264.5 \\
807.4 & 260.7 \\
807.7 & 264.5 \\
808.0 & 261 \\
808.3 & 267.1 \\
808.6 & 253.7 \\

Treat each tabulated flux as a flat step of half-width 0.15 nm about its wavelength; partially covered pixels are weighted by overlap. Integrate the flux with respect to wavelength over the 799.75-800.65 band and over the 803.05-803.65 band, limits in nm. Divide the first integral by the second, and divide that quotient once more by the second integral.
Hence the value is 0.0096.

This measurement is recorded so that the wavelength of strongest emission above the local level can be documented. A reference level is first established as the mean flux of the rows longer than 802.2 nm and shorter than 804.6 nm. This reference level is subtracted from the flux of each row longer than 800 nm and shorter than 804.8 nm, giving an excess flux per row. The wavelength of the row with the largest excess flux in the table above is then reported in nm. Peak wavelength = 801.7 nm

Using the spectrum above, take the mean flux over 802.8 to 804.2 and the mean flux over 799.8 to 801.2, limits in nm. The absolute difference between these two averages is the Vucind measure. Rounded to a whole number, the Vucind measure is 4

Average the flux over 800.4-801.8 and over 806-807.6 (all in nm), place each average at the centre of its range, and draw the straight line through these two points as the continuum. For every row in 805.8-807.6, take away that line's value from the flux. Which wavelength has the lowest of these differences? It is 805.9 nm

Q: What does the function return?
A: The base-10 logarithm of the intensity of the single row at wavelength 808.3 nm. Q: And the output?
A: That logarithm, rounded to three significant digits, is 2.43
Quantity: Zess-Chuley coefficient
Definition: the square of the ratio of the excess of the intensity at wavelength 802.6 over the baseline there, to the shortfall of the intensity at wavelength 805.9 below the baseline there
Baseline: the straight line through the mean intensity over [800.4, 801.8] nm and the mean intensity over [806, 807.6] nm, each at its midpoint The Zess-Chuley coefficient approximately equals 1.2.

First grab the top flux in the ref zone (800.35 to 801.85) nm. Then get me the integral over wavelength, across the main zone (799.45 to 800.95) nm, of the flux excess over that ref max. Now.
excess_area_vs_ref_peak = -11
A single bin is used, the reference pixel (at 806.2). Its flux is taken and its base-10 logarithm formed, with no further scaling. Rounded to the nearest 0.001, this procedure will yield 2.425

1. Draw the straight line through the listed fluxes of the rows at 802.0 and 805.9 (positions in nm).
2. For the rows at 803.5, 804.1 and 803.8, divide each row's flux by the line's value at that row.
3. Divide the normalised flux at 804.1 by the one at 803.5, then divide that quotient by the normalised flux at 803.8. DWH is 1.00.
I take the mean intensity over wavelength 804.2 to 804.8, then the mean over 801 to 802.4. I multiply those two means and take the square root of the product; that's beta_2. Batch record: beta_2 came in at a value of 266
